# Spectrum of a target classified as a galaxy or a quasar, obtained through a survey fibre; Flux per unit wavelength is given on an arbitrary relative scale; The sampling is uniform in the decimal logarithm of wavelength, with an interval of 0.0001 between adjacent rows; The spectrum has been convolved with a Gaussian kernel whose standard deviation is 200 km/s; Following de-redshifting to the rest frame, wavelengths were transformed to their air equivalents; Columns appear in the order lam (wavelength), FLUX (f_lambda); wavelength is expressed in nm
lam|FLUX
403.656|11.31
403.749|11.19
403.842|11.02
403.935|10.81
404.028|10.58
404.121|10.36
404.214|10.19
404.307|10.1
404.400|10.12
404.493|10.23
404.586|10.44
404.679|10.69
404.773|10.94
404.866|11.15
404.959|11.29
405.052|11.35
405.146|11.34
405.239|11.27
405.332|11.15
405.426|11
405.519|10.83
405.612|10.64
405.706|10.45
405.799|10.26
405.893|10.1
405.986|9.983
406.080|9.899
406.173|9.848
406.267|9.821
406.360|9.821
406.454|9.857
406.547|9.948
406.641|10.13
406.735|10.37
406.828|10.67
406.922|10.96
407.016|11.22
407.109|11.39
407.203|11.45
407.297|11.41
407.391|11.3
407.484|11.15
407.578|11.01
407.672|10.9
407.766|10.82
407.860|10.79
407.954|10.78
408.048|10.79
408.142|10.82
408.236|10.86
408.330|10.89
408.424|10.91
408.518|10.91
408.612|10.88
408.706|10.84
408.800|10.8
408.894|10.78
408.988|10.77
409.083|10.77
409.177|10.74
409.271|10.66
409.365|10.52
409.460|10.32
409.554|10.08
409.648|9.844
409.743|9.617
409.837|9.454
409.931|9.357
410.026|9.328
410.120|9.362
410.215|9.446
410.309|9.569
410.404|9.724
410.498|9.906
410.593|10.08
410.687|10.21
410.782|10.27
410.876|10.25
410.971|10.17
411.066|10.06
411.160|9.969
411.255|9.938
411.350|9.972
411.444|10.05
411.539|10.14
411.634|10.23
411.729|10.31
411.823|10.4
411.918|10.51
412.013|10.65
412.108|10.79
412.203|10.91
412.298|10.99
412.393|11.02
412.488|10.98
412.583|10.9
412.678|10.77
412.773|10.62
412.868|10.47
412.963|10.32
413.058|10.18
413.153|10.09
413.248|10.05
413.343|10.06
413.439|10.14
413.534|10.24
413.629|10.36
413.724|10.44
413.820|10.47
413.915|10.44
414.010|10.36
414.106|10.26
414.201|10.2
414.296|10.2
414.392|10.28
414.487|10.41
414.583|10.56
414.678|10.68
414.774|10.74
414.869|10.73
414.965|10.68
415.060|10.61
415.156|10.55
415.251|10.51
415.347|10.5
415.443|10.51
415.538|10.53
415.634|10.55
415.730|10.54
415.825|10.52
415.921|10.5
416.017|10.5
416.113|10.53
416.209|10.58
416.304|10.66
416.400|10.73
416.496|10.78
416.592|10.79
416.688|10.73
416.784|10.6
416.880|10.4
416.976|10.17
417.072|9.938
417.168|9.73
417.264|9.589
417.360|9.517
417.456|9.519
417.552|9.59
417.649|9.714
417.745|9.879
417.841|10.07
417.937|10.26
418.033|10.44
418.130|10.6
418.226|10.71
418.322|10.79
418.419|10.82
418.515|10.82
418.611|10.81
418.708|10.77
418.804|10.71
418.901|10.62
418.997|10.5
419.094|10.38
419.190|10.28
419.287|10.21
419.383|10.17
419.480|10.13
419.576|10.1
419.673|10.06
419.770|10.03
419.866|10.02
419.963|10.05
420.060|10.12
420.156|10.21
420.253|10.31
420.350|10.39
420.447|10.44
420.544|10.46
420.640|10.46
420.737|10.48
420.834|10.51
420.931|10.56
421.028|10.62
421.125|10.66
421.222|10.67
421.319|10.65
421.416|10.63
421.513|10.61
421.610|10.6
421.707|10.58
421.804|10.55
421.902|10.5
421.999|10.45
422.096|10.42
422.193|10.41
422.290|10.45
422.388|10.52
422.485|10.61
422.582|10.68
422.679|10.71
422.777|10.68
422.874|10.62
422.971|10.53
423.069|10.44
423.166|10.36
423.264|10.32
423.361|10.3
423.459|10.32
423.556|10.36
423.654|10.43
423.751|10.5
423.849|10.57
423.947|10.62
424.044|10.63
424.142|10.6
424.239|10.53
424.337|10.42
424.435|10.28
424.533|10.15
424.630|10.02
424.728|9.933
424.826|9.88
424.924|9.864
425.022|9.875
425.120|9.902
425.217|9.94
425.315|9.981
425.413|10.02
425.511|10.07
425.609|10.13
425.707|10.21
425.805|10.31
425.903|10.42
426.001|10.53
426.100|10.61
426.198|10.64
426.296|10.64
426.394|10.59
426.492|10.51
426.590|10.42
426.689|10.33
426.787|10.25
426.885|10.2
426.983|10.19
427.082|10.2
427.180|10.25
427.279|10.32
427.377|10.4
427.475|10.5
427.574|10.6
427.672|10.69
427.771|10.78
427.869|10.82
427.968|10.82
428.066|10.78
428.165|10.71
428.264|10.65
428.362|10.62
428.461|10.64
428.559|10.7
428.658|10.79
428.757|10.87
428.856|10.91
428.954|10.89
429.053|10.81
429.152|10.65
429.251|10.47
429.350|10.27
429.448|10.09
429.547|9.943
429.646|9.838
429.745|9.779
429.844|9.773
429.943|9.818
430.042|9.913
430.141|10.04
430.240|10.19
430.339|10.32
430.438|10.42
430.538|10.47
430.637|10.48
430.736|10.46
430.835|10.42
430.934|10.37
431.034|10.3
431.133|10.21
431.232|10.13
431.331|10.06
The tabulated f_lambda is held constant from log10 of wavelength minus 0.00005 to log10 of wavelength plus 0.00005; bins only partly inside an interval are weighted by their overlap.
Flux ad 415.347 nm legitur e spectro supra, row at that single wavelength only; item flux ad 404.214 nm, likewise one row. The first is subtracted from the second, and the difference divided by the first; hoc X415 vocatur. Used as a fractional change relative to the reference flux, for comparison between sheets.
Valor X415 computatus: -0.03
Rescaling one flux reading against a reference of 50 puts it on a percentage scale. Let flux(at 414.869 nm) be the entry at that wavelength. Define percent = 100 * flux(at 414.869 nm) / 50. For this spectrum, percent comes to 21.5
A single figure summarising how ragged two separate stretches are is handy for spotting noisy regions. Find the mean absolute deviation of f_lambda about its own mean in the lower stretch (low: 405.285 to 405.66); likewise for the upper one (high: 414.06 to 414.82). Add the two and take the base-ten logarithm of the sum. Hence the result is -0.45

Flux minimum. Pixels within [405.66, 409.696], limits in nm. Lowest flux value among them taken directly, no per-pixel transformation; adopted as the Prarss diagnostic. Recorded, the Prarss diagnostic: 9.821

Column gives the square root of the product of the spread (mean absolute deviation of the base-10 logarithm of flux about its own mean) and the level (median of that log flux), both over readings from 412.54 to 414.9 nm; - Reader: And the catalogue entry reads 0.091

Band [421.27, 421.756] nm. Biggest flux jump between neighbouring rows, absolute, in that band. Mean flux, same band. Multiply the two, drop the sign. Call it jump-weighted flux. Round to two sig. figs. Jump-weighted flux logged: 0.21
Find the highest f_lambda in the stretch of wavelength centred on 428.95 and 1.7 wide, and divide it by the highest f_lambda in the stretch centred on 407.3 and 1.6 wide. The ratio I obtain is 0.95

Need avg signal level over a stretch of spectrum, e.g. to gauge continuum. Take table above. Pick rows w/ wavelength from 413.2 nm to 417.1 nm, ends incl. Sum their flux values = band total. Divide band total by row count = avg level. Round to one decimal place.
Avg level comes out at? 10.5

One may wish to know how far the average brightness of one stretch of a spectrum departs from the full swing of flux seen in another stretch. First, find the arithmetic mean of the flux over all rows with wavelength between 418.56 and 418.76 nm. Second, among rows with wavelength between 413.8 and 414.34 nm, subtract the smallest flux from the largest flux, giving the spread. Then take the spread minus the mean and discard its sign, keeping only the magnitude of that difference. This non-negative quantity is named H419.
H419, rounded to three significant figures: 10.5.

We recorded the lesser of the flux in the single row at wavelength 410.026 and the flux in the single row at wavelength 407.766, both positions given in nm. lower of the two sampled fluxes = 9.3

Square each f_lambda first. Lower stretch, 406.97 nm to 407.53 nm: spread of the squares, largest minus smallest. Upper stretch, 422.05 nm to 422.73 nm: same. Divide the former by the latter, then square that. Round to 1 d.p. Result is 1.1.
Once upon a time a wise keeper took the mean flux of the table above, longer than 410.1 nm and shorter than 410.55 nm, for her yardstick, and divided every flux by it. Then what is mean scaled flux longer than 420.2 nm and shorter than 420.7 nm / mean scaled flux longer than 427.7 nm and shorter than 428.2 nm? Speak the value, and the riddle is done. 0.97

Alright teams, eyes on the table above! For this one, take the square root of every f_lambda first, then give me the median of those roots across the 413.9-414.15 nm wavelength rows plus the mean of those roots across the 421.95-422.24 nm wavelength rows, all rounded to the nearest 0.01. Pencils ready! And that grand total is 6.45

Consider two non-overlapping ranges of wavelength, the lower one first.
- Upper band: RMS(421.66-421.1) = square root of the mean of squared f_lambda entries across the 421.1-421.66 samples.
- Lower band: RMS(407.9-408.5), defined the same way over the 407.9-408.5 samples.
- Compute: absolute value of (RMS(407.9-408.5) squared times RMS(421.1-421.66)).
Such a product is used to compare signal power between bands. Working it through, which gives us 1250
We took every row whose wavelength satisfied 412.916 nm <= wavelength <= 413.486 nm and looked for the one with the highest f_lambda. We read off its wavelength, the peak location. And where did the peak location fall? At 412.963 nm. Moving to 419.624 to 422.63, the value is 422.582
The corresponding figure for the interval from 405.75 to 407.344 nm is 407.203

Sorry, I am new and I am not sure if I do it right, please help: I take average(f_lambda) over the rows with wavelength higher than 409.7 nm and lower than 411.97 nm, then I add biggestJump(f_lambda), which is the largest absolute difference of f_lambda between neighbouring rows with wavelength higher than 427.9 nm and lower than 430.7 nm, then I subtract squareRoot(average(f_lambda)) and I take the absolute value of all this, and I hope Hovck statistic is 6.98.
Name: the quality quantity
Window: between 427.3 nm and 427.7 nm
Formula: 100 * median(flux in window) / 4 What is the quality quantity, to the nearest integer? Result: 264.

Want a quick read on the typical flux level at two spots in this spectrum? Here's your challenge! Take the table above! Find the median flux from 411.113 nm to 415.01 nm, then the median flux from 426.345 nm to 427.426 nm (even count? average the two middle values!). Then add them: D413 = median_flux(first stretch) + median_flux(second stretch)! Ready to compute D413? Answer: 20.7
